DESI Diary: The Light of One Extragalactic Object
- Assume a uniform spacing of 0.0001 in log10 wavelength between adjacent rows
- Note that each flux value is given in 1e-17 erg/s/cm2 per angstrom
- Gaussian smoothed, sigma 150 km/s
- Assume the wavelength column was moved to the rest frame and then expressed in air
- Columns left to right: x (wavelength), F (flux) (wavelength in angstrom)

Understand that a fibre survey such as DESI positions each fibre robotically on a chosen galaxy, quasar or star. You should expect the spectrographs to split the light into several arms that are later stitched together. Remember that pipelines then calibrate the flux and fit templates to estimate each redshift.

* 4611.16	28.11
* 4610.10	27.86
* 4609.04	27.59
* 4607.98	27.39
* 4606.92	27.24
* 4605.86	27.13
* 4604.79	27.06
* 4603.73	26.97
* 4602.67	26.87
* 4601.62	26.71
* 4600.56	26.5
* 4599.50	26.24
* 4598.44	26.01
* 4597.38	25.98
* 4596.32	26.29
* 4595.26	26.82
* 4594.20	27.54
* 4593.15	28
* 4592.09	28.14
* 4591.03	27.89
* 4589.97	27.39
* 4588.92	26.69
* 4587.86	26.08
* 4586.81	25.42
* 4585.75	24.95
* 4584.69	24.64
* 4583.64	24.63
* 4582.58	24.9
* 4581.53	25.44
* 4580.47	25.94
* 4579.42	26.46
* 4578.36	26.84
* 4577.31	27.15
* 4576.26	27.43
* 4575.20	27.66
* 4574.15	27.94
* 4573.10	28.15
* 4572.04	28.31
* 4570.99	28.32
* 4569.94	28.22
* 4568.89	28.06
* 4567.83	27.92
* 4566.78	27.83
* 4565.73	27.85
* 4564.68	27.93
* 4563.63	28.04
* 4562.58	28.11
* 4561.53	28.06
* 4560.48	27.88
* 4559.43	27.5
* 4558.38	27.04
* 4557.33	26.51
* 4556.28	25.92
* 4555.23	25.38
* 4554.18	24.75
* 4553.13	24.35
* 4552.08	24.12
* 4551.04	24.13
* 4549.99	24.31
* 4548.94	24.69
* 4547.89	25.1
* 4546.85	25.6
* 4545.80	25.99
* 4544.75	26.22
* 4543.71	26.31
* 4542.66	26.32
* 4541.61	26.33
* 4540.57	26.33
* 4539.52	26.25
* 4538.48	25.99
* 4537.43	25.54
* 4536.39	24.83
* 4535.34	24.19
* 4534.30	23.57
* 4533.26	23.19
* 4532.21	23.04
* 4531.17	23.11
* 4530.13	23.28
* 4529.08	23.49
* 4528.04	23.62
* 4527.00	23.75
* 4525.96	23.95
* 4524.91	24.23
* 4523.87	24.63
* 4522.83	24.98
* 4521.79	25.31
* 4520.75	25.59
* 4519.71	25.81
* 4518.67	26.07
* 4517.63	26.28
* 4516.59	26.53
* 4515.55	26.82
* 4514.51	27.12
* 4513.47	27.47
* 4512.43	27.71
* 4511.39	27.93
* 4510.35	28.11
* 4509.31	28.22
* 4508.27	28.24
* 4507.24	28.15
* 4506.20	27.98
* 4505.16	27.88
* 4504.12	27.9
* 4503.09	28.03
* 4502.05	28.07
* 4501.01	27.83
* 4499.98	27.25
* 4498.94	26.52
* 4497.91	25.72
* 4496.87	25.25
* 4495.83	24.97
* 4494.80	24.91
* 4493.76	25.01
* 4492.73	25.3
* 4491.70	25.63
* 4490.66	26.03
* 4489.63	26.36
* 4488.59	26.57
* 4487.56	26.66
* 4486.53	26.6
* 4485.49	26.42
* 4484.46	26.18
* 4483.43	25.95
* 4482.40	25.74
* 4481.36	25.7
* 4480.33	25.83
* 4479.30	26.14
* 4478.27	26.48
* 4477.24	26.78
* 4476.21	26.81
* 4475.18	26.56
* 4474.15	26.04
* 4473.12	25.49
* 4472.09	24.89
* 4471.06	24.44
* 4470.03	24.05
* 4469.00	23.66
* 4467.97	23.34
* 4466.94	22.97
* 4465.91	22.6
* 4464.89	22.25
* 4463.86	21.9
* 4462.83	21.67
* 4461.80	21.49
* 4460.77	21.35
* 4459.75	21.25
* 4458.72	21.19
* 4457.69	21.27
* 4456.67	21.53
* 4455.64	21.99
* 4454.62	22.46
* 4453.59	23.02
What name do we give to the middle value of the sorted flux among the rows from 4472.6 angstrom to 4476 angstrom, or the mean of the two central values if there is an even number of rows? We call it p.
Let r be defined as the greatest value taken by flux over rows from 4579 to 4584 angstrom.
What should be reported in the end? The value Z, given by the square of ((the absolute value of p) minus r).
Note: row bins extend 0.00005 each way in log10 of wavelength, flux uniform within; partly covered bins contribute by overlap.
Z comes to 0.2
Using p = 26.0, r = 26.46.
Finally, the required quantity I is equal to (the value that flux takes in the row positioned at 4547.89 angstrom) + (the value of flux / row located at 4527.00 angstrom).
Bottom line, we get 49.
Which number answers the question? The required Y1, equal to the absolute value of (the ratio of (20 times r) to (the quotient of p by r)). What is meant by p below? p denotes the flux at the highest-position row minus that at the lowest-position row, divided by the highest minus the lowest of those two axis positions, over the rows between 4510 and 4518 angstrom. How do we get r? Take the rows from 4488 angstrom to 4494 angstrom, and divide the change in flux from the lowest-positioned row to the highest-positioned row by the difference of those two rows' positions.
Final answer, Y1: 7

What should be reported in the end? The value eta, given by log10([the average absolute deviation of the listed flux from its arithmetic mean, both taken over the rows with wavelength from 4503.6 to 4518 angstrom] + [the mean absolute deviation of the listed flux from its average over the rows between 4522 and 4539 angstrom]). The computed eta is 0.10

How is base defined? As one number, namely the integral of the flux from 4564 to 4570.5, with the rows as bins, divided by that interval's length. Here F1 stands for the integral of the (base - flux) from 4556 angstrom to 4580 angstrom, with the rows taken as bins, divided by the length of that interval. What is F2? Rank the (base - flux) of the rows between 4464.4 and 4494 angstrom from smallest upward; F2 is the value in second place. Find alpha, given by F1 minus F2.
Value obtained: -0.8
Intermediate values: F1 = 0.4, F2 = 1.2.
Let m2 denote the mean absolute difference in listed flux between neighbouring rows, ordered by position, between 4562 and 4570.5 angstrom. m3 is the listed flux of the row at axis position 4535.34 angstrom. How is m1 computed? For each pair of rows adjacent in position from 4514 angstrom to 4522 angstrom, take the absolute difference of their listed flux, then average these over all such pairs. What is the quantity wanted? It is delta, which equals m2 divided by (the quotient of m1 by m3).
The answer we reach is 9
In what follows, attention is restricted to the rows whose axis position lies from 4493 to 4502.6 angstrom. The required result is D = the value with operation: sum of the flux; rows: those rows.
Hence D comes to 236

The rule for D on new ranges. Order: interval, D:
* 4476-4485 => 236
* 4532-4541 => 223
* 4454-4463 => 194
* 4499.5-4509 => 251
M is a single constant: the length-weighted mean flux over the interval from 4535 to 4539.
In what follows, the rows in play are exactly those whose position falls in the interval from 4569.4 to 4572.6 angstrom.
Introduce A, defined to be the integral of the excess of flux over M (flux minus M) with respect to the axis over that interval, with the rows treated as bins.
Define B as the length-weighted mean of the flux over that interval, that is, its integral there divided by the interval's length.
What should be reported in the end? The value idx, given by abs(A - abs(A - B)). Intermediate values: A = 10.0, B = 28.3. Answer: 8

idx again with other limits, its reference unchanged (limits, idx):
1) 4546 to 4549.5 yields 25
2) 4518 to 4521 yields 22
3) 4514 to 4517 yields 17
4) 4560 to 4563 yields 11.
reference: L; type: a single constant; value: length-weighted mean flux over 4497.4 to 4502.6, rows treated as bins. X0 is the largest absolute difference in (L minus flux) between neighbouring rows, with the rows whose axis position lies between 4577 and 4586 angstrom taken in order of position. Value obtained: 0.54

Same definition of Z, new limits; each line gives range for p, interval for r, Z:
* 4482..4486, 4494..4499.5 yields 0.2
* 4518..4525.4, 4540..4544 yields 1.0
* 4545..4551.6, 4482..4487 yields 2.9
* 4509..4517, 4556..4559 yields 0.3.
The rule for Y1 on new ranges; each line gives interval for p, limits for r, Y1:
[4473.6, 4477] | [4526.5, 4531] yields 1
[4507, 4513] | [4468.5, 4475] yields 50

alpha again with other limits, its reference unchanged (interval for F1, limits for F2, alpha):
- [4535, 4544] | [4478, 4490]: 0.8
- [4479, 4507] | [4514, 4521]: 0.4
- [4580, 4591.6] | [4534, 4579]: 2.5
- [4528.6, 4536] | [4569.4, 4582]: 4.9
